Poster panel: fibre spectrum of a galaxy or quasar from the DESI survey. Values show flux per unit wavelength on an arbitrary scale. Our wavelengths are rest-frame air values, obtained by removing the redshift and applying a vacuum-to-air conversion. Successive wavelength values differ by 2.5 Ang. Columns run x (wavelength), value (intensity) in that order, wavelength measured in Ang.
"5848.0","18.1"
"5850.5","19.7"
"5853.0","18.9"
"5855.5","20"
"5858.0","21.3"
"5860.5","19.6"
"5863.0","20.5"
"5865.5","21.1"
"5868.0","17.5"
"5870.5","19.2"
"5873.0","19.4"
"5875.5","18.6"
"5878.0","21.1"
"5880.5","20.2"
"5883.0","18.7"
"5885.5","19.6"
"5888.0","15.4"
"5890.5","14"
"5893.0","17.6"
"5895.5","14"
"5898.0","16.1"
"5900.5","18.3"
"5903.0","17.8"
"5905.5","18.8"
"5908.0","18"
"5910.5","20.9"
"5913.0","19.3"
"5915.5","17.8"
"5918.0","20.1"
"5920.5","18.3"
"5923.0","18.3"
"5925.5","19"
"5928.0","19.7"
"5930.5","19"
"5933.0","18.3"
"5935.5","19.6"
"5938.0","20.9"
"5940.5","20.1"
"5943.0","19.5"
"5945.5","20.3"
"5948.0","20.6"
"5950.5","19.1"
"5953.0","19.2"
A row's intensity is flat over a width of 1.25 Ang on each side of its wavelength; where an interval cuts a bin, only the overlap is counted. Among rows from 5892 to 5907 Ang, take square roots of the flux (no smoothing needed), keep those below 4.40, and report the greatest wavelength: 5905.5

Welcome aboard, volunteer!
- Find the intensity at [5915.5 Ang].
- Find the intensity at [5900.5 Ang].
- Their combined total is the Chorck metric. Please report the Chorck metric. 36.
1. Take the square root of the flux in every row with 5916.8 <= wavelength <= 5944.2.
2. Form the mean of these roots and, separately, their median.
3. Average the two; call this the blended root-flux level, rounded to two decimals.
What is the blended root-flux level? 4.41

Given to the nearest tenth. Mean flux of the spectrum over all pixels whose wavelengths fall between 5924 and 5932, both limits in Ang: 19.2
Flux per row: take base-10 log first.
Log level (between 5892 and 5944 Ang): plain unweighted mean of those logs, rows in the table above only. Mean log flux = 1.27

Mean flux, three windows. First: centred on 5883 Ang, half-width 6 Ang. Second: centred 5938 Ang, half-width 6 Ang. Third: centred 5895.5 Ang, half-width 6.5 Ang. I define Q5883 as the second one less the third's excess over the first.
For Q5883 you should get 22.7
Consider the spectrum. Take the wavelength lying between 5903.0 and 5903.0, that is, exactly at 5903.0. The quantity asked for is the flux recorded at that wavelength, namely 17.8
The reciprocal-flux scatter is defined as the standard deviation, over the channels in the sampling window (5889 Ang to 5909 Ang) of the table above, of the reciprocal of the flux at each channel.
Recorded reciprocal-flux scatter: 0.007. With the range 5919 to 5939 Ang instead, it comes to 0.002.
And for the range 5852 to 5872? 0.003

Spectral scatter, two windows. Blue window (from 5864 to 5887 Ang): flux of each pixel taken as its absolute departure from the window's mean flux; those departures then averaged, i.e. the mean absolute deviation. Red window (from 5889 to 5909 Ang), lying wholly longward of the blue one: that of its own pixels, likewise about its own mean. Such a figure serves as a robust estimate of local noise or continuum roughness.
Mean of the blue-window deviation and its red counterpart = 1.25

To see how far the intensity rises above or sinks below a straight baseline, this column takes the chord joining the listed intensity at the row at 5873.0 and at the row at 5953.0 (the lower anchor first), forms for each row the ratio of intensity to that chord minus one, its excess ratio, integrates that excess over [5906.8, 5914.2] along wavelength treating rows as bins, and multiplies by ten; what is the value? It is 0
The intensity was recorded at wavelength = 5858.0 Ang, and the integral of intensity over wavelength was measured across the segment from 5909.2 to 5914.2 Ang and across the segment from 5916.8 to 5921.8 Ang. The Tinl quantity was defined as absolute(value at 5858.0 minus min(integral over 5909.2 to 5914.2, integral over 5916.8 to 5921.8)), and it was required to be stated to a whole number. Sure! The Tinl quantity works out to 75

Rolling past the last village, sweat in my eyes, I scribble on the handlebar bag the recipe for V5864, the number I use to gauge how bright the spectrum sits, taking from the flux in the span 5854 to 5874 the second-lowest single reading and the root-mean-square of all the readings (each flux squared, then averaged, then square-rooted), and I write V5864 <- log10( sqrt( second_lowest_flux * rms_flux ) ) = 1.291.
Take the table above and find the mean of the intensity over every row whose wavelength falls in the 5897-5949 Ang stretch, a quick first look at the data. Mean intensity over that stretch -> 19.1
